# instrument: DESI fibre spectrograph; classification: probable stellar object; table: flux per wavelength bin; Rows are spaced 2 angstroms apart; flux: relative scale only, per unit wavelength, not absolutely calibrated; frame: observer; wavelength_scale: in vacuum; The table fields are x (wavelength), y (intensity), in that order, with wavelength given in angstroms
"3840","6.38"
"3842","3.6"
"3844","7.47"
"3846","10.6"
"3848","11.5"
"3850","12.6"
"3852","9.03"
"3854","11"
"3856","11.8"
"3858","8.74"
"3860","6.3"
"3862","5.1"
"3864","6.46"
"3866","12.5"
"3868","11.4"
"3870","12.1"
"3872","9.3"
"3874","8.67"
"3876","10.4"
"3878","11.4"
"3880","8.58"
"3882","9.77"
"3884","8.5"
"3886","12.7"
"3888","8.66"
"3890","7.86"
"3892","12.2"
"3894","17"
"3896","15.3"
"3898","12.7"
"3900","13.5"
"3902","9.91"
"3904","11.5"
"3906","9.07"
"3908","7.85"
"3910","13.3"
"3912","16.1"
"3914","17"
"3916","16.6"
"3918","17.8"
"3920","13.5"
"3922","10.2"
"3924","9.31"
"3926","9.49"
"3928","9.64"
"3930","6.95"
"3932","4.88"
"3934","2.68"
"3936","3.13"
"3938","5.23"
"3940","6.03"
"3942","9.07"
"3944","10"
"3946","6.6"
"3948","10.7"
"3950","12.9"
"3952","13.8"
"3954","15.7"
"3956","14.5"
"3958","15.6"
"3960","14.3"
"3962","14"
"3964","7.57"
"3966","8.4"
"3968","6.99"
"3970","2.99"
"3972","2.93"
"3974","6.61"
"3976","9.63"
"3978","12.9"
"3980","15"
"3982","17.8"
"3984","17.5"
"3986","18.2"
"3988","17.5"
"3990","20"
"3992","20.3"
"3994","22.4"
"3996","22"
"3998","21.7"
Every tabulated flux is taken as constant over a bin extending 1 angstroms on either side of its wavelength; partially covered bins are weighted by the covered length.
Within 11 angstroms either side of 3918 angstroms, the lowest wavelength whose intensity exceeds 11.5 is 3910 angstroms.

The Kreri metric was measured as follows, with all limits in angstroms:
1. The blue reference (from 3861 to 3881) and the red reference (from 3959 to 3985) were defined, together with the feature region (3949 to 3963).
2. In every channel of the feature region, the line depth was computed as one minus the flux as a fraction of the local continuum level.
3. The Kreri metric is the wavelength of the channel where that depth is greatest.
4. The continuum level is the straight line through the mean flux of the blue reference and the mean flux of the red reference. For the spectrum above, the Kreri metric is 3950 angstroms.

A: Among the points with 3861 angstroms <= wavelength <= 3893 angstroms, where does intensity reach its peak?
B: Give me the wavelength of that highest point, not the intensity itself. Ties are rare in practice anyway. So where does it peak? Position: 3886 angstroms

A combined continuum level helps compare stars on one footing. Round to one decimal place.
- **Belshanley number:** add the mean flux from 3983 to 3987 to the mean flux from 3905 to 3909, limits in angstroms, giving 26.3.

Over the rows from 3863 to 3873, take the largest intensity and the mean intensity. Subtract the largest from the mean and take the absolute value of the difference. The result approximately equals 2.1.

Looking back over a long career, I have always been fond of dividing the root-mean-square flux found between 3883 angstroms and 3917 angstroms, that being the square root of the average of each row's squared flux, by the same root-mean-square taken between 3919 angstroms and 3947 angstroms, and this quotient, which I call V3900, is 1.56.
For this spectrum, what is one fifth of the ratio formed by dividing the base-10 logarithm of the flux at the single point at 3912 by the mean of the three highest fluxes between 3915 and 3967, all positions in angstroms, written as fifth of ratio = 0.014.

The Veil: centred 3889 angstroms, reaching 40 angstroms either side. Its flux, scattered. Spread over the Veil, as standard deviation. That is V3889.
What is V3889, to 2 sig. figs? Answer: 3.1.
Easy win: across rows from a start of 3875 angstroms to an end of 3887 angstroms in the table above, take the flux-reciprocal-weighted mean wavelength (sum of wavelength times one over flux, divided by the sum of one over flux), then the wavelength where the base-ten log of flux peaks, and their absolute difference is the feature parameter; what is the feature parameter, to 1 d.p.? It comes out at 5.0 angstroms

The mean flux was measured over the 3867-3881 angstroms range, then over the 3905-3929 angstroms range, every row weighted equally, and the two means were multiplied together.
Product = 128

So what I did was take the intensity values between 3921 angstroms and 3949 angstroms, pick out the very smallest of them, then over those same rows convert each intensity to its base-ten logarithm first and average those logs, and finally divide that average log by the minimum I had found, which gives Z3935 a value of 0.31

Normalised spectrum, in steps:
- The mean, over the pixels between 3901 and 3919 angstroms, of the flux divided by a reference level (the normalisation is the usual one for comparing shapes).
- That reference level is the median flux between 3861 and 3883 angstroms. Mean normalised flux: 1.4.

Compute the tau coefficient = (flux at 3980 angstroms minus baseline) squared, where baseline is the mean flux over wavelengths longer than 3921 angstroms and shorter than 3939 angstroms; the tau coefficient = 67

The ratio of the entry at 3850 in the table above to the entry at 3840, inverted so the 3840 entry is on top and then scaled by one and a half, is 0.76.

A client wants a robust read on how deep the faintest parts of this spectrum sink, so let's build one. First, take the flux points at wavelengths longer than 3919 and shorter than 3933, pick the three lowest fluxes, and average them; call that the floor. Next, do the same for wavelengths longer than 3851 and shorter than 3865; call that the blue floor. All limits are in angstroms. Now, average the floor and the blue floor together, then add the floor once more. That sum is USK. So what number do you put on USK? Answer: 13.5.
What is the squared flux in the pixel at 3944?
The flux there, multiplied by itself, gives 100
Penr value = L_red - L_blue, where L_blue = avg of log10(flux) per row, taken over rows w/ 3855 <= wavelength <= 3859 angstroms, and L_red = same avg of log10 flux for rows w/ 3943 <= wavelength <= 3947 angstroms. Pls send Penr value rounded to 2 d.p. -0.10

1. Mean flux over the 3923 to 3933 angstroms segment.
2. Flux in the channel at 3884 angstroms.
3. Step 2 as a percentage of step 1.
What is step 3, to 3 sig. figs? 106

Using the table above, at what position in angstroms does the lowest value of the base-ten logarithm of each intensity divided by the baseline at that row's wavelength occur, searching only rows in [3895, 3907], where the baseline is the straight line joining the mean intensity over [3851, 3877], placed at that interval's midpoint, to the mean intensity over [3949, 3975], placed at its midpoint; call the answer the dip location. 3906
